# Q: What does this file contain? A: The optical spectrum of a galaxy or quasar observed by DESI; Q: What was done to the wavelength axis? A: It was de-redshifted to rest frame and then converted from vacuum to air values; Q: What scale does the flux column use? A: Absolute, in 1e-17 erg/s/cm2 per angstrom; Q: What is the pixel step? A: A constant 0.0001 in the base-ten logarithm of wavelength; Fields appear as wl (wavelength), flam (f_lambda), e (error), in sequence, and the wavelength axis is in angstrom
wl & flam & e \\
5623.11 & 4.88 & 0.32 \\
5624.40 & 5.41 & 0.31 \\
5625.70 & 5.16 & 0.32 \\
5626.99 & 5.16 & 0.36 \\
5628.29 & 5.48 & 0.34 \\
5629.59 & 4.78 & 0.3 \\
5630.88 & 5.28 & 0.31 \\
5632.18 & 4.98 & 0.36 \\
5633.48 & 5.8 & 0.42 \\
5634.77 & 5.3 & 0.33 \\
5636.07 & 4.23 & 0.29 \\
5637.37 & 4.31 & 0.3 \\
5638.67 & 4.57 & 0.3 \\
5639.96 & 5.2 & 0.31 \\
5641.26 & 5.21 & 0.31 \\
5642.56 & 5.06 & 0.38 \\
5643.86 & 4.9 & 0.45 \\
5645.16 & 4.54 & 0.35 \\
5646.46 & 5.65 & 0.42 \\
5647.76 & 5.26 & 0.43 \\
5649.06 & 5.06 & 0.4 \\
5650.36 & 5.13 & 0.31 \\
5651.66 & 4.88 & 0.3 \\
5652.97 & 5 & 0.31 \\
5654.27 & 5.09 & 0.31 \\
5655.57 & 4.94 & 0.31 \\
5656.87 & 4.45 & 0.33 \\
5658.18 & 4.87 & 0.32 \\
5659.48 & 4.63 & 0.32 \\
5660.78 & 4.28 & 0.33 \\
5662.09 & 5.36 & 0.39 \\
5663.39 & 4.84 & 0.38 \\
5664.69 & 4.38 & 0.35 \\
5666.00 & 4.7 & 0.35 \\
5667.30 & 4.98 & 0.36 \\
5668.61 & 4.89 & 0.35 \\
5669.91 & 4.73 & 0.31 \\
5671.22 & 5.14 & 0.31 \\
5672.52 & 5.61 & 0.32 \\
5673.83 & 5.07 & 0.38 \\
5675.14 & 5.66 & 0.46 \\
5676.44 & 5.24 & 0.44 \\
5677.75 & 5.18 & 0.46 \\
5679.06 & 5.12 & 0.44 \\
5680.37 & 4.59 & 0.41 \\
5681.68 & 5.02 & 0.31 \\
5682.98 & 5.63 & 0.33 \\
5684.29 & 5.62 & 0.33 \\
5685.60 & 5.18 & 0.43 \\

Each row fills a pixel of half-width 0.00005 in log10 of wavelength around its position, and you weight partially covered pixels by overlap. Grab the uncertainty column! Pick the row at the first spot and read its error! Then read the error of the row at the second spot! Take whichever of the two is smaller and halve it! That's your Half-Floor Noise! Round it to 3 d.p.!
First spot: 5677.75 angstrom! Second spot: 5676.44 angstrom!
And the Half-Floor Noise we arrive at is 0.220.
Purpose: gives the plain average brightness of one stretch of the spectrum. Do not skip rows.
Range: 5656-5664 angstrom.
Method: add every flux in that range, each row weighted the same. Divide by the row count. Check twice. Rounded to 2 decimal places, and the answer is 4.74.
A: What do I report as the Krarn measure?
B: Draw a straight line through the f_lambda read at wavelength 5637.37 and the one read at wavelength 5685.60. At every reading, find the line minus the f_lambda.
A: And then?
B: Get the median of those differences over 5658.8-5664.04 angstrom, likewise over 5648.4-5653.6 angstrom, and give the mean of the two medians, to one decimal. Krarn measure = -0.2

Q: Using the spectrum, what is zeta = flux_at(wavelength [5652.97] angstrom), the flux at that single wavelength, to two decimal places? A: 5.00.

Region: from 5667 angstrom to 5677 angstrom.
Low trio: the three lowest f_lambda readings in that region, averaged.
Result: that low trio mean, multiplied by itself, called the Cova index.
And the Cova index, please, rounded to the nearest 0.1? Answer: 23.7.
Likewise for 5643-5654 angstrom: 22.8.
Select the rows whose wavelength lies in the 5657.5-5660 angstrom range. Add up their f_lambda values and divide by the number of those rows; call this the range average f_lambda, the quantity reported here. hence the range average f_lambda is 4.75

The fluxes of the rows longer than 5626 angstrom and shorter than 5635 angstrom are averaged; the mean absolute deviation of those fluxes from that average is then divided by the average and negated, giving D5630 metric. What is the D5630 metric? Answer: -0.046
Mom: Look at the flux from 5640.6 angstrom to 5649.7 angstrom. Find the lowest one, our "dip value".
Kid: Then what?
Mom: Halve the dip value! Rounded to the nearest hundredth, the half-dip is 2.27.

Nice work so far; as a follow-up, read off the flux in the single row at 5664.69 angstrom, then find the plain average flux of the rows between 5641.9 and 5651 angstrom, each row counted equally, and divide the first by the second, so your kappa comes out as 0.86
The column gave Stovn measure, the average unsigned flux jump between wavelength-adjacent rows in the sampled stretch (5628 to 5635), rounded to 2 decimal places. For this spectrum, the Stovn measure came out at 0.56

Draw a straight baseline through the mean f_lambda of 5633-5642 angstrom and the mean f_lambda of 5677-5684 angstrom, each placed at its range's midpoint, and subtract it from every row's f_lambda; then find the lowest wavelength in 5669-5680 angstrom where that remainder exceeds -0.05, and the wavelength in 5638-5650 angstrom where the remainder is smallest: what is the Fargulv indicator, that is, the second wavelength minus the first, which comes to -26.1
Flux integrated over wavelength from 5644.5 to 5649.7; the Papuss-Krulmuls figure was 26.7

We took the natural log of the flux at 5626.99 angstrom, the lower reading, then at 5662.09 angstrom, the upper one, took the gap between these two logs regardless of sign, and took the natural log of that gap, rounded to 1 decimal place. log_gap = -3.3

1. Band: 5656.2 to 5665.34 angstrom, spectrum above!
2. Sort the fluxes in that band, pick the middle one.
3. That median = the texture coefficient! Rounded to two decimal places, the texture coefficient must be 4.63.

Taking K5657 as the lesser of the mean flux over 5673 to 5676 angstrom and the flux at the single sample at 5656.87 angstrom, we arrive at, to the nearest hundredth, 4.45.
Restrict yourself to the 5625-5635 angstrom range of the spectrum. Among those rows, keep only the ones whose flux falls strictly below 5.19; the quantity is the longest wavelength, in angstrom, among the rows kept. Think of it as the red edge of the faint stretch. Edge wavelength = 5632.18 angstrom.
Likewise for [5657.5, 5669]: 5668.61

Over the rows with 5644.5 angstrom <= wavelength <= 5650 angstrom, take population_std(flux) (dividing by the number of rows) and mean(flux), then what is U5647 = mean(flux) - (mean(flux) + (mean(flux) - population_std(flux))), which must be -4.73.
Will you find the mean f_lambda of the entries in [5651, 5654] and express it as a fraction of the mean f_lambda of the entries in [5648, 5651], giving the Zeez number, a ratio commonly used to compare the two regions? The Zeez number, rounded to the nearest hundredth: 0.97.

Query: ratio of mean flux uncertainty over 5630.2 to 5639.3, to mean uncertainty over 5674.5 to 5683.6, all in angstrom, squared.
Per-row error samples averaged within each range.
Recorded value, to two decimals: 0.66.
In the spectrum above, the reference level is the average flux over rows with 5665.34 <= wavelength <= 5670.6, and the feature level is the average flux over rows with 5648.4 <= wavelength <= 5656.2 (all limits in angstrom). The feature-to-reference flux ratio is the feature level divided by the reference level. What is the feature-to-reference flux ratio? 1.04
